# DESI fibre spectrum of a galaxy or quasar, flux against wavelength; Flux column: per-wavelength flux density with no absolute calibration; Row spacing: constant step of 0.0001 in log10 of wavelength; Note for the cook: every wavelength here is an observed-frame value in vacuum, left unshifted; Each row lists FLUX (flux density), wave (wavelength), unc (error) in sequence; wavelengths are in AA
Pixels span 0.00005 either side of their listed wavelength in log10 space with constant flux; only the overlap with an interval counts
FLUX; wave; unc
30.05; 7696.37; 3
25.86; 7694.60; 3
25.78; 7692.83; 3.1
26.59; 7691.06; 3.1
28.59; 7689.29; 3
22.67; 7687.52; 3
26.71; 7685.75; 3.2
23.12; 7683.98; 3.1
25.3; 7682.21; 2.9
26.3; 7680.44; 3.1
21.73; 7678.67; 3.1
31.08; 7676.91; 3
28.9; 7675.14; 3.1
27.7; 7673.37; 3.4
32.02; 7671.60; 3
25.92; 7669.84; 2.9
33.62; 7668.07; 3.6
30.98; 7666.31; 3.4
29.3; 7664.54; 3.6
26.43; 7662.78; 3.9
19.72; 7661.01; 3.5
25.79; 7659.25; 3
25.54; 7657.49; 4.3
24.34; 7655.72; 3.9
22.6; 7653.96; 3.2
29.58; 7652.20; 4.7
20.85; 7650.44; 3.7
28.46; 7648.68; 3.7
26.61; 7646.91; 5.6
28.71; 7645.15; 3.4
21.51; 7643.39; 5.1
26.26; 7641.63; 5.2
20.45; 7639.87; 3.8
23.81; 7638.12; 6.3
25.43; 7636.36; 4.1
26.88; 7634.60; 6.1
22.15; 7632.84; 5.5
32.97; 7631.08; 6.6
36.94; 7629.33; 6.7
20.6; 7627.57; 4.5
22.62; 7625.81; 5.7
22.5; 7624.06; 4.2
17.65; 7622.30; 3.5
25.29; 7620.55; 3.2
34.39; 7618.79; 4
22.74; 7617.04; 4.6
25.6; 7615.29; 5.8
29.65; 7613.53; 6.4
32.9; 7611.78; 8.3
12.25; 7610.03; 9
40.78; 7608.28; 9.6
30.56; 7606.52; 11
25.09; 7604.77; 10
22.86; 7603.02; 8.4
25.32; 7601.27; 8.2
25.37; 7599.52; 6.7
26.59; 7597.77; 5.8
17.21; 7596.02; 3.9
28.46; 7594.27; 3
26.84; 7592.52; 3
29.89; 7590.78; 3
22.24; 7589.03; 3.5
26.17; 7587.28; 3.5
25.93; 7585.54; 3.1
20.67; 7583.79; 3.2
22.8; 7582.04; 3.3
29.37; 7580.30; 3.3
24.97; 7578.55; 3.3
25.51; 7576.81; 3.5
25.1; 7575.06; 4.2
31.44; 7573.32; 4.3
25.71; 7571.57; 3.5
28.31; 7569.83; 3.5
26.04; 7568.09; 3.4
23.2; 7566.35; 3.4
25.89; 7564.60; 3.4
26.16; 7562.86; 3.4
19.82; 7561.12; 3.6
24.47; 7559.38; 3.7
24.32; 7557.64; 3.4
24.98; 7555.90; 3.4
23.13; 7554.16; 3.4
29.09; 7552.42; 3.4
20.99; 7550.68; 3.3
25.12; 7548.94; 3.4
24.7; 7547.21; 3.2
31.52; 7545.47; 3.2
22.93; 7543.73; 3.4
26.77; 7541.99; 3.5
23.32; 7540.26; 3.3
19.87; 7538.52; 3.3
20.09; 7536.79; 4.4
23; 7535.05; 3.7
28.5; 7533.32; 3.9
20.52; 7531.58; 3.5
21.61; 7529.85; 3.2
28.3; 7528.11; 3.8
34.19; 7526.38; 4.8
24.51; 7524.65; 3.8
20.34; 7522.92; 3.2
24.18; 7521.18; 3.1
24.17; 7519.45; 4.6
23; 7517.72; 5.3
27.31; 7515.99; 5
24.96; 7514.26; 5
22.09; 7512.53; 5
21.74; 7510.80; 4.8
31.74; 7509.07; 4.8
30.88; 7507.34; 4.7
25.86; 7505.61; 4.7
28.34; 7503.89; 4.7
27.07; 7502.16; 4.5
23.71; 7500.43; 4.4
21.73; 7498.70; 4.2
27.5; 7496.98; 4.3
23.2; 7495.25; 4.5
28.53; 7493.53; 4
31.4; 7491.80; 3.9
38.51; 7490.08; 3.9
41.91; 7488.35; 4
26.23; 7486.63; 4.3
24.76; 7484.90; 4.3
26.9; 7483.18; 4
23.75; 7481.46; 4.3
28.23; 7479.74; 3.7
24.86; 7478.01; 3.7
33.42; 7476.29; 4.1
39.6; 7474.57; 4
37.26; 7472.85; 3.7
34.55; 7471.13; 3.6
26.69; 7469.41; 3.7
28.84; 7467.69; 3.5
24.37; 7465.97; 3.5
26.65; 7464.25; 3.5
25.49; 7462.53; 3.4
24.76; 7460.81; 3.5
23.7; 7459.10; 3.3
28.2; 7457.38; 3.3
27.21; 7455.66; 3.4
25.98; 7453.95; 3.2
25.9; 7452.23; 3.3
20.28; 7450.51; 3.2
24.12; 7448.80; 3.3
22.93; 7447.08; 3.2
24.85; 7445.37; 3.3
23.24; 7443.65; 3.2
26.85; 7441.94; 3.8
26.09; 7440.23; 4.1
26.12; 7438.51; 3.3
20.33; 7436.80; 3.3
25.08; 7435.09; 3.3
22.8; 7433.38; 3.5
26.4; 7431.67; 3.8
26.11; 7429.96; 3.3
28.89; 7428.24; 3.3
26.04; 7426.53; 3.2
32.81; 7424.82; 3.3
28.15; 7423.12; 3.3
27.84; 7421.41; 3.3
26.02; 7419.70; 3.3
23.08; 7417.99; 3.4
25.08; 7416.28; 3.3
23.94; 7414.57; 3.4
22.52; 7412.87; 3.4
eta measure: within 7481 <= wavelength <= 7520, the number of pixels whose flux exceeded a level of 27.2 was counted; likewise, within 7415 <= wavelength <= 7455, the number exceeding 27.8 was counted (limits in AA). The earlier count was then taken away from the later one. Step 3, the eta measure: -5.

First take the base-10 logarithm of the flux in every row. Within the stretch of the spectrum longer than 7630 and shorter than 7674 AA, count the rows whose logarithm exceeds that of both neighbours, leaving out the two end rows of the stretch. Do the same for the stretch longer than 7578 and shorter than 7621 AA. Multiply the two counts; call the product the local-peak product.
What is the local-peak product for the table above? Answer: 64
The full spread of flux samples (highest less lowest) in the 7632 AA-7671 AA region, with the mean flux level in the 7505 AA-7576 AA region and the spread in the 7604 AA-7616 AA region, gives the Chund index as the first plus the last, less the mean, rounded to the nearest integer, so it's 17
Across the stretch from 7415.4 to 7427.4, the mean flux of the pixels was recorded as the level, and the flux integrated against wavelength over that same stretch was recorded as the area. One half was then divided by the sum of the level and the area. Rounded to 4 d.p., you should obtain 0.0014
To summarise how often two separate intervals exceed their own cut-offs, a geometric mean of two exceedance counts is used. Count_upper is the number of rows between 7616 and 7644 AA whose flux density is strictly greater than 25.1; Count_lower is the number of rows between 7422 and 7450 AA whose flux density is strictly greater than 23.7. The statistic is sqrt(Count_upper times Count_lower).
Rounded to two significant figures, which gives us 9.2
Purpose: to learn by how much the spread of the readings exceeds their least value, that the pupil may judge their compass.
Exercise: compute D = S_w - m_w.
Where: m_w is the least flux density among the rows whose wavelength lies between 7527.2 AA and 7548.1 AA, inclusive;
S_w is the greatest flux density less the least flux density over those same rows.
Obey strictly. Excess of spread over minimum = -8.2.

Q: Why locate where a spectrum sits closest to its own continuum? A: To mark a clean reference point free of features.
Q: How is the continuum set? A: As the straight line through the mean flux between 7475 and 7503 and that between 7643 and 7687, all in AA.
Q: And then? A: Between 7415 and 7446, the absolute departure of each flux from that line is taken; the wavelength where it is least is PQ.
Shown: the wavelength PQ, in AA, 7428.24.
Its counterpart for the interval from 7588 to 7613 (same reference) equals 7592.52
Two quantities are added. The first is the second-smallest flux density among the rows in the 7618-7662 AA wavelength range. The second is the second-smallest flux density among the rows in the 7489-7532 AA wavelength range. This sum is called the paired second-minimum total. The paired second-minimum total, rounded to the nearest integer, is 40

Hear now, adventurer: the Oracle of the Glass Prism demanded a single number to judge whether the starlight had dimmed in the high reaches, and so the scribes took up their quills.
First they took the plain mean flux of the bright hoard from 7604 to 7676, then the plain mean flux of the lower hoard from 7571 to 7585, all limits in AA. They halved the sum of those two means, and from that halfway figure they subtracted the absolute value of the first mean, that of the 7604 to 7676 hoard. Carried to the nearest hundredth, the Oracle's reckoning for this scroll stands -0.40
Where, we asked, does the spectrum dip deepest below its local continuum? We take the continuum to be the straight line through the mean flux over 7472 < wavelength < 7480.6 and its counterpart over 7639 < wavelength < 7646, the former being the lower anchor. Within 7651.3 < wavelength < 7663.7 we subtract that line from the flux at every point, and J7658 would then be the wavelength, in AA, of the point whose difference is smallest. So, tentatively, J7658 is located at 7661.01 AA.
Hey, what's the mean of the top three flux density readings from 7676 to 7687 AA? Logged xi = 28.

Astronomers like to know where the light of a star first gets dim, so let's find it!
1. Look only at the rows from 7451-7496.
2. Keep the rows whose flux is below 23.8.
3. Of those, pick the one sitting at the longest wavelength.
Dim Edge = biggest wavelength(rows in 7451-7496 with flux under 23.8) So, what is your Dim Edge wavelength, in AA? 7495.25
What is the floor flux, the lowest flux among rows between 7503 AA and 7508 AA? 25.86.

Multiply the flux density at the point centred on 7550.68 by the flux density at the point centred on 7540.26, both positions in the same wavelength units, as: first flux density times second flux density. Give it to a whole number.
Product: 489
